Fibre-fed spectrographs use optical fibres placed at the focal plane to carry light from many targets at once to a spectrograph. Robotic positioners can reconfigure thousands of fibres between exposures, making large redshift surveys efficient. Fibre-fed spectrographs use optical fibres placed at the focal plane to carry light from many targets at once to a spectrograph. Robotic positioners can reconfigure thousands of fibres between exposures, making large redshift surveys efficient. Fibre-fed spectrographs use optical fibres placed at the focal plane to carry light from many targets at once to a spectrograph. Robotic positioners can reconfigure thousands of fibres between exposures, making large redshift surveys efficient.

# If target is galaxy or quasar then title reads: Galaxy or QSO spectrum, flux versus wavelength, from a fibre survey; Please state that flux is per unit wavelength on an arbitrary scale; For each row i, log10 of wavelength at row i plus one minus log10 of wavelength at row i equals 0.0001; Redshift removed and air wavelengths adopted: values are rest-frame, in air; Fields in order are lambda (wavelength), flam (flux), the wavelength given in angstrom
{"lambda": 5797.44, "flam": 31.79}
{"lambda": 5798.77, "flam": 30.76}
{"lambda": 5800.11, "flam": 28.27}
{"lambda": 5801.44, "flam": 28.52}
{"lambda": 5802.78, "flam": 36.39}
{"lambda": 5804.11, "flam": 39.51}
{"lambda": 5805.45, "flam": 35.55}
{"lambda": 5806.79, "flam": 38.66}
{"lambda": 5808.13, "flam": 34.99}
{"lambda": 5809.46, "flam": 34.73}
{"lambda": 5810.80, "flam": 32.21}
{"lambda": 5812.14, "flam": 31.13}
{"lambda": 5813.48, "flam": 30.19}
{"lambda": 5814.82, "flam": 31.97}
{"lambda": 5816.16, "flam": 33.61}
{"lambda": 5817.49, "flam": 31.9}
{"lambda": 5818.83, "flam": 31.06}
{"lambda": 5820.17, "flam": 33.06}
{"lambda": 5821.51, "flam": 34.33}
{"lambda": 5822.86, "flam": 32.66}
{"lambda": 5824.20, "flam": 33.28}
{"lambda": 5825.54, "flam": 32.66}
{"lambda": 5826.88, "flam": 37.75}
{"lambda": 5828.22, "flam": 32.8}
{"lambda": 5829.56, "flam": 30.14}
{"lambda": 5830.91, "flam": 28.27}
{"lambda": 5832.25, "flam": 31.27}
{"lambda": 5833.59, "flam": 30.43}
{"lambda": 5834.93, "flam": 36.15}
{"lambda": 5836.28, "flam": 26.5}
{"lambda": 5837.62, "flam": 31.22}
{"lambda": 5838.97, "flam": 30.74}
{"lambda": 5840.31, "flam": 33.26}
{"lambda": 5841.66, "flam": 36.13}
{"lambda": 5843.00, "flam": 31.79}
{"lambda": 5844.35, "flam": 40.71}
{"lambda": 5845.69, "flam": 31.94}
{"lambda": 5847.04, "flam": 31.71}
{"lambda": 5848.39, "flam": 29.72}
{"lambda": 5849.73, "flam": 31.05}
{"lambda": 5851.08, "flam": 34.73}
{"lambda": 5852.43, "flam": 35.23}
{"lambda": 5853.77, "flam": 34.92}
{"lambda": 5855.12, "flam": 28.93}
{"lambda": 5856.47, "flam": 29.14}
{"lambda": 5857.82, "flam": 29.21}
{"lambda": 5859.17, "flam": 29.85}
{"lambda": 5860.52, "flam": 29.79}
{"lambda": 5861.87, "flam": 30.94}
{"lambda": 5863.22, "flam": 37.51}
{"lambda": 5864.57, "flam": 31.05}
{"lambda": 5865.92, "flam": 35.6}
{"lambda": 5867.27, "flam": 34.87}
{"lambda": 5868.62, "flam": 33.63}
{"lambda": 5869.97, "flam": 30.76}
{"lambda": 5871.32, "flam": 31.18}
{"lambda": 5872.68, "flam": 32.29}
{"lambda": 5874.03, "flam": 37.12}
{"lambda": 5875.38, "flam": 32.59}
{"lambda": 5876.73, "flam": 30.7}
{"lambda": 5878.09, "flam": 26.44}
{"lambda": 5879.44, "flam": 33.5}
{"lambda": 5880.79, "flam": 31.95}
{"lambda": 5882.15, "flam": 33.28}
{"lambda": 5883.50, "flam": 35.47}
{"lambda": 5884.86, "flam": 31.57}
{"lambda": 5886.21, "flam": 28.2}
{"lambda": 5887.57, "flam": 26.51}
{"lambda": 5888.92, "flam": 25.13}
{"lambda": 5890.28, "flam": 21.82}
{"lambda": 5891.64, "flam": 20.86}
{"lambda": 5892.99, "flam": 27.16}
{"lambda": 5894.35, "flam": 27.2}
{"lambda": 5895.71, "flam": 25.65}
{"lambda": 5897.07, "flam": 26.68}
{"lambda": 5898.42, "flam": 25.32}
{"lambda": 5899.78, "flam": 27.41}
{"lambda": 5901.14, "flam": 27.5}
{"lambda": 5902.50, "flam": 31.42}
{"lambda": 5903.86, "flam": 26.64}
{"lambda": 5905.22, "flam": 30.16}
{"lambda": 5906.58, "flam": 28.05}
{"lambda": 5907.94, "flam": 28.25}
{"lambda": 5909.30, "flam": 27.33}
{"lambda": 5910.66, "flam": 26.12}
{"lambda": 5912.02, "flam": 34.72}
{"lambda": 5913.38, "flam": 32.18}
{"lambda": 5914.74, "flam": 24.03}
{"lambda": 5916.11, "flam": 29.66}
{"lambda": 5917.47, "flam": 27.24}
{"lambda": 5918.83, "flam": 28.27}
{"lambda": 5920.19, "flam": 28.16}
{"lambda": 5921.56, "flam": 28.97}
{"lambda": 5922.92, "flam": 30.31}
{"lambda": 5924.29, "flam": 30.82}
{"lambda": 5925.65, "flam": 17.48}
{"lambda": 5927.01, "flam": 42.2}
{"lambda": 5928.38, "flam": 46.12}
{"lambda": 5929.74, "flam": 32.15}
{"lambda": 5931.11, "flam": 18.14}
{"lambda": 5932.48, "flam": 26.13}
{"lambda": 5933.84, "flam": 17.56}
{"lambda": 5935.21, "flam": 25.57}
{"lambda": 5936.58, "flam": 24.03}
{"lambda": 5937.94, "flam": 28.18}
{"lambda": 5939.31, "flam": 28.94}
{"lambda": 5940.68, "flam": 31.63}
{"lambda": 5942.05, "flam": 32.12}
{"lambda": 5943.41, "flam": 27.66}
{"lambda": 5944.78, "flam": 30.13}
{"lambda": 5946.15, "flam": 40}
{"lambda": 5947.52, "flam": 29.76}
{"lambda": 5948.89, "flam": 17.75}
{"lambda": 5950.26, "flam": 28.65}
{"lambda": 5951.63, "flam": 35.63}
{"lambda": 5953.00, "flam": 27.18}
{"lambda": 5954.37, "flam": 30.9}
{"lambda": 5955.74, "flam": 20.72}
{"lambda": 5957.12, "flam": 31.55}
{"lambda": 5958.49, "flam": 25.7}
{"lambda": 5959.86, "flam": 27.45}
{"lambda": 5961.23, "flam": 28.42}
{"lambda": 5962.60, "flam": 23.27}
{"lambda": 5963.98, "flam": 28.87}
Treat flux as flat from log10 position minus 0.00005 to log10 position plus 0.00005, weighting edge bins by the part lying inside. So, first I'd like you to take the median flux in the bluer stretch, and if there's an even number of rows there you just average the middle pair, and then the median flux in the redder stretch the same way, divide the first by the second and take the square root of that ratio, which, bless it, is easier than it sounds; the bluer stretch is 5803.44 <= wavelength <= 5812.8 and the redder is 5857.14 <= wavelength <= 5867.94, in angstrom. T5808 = 1.062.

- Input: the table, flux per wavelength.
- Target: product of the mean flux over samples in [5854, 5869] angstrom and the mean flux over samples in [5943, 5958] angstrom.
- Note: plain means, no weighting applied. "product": 927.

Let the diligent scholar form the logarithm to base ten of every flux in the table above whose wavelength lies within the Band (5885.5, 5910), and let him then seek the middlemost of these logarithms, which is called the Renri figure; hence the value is 1.43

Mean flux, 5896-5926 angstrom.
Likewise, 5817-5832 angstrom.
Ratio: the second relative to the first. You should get 1.16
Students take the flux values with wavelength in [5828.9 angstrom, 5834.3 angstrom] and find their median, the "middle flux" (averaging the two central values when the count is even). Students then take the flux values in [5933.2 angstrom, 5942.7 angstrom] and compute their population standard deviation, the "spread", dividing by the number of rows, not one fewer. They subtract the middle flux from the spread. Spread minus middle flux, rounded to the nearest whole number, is -26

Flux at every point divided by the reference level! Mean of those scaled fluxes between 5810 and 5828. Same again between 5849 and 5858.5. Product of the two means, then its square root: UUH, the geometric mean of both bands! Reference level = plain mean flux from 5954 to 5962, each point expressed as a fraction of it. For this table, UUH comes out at 1.18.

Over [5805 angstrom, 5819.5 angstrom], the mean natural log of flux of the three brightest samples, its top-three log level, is 3.59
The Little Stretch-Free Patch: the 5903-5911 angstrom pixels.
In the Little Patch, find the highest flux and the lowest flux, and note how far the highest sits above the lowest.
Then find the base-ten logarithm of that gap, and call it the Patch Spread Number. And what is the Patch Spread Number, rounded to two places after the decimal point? 0.61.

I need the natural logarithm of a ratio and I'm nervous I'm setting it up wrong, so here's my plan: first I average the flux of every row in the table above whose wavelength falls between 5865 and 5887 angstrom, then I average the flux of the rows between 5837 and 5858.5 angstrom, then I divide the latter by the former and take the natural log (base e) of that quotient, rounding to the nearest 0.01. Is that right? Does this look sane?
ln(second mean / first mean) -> 0.00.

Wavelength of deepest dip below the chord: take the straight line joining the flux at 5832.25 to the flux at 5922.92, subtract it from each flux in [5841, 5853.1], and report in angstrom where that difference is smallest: 5848.39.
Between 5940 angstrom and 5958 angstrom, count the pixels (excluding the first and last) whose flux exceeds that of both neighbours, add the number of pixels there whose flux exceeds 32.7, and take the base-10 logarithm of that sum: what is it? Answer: 0.78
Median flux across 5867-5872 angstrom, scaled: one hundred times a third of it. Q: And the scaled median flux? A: 1080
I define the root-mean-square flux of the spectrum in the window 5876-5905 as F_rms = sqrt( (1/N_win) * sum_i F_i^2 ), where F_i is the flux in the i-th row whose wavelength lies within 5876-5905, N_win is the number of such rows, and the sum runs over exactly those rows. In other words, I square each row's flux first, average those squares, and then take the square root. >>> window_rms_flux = 28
